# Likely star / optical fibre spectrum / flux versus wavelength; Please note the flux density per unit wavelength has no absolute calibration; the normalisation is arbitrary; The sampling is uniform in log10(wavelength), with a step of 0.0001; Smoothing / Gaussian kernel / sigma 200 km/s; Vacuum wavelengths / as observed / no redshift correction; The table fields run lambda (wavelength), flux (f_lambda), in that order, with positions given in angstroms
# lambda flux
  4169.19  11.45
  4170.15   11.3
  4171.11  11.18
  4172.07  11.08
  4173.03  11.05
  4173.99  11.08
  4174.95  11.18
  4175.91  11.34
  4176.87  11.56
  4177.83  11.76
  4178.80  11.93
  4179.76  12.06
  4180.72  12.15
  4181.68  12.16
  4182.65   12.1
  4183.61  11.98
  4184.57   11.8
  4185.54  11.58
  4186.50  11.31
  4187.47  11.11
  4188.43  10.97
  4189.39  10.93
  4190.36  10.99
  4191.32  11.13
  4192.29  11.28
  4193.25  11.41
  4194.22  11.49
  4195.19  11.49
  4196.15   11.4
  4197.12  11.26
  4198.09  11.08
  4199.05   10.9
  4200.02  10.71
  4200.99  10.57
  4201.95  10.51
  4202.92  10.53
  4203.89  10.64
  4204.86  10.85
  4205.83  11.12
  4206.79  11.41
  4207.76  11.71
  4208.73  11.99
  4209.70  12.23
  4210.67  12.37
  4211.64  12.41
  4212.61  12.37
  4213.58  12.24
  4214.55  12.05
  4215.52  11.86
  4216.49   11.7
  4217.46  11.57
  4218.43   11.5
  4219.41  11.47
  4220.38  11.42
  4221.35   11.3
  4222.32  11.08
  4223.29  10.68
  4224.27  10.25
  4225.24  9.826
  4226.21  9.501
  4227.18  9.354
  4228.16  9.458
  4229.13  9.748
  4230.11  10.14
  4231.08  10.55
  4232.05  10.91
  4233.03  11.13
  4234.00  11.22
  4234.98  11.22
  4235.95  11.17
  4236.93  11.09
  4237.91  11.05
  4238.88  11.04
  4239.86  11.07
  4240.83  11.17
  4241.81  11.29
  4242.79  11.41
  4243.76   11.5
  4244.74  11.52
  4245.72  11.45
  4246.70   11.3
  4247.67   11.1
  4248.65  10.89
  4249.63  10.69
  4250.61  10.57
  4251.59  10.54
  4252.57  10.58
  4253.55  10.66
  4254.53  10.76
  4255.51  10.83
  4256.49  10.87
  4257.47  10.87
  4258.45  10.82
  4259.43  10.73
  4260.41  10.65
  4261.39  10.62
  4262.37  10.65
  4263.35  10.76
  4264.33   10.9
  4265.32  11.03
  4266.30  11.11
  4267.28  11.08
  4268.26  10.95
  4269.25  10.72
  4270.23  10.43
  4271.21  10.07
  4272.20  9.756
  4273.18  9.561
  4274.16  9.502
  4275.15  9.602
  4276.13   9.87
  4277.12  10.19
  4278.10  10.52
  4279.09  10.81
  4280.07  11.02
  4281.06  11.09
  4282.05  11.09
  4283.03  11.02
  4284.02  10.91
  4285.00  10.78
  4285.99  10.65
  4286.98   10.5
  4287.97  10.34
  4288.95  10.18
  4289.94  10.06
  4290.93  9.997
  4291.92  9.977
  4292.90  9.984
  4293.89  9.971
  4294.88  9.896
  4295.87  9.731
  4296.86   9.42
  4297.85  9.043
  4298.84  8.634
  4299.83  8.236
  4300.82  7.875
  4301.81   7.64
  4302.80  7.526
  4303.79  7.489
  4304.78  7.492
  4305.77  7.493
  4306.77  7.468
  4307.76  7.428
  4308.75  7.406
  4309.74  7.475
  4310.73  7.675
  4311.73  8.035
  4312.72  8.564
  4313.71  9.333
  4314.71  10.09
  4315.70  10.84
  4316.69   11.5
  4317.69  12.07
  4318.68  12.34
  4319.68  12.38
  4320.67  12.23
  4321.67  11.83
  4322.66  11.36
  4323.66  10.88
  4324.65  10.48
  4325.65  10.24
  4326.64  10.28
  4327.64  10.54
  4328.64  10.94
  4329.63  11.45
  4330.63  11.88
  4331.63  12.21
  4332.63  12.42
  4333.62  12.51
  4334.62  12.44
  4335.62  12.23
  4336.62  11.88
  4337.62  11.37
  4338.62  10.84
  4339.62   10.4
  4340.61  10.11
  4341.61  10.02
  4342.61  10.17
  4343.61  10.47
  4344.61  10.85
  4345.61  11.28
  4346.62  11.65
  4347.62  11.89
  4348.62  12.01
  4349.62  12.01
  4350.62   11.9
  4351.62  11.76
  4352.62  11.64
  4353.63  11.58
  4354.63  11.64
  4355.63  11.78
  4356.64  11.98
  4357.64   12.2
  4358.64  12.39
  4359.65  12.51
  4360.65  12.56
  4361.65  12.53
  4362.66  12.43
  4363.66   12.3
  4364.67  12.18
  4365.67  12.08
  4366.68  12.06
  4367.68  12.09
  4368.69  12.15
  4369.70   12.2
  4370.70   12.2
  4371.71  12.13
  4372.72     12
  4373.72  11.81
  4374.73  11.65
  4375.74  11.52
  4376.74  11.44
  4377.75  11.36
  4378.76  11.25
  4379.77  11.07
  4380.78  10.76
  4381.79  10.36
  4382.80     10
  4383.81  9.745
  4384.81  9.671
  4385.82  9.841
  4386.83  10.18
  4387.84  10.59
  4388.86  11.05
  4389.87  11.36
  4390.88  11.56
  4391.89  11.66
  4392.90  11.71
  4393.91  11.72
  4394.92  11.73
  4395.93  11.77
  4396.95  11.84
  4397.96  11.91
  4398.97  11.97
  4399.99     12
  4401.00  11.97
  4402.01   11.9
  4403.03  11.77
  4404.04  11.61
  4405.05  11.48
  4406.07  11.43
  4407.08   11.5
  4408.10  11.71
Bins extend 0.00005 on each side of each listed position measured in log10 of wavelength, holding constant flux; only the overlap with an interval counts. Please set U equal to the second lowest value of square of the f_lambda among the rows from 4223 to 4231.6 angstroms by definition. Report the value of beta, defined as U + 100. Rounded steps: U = 89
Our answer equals 189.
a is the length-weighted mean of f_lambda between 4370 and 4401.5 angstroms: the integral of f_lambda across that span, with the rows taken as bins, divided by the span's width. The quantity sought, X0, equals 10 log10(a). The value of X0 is 10.5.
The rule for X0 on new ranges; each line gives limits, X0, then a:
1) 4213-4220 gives 10.7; 11.8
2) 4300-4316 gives 9.1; 8.1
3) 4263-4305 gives 10.0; 10.0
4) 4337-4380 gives 10.7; 11.7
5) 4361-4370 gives 10.9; 12.2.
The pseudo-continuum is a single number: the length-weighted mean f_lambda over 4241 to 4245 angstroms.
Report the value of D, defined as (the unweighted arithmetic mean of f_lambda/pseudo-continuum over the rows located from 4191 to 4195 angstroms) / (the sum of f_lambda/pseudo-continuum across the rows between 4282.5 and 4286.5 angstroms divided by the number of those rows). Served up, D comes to 1.04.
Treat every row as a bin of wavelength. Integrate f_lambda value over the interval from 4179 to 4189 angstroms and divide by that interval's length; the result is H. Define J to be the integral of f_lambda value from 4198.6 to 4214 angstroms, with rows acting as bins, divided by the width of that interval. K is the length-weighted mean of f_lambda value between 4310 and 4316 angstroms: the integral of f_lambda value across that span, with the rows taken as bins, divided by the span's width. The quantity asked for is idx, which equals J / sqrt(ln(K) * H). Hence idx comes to 2.25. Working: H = 11.7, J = 11.4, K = 9.0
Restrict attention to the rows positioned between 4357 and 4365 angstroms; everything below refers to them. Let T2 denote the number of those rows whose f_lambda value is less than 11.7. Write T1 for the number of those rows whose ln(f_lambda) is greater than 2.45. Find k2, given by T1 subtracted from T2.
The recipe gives -8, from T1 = 8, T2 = 0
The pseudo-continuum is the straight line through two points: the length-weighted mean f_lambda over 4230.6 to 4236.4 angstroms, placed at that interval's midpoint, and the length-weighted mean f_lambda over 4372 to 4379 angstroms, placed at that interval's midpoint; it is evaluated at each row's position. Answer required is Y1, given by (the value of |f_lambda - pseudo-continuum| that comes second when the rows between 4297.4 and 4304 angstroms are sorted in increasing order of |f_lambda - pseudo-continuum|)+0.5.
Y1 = 3.2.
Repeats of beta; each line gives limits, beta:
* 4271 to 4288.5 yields 191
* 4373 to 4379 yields 229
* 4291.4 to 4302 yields 162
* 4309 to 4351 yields 159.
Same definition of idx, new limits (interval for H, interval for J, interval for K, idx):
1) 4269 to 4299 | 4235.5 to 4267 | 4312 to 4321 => 2.22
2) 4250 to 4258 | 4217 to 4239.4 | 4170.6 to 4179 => 2.10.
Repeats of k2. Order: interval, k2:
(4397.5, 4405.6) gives -5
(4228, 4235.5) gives 8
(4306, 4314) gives 8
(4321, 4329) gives 6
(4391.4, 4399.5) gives -7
